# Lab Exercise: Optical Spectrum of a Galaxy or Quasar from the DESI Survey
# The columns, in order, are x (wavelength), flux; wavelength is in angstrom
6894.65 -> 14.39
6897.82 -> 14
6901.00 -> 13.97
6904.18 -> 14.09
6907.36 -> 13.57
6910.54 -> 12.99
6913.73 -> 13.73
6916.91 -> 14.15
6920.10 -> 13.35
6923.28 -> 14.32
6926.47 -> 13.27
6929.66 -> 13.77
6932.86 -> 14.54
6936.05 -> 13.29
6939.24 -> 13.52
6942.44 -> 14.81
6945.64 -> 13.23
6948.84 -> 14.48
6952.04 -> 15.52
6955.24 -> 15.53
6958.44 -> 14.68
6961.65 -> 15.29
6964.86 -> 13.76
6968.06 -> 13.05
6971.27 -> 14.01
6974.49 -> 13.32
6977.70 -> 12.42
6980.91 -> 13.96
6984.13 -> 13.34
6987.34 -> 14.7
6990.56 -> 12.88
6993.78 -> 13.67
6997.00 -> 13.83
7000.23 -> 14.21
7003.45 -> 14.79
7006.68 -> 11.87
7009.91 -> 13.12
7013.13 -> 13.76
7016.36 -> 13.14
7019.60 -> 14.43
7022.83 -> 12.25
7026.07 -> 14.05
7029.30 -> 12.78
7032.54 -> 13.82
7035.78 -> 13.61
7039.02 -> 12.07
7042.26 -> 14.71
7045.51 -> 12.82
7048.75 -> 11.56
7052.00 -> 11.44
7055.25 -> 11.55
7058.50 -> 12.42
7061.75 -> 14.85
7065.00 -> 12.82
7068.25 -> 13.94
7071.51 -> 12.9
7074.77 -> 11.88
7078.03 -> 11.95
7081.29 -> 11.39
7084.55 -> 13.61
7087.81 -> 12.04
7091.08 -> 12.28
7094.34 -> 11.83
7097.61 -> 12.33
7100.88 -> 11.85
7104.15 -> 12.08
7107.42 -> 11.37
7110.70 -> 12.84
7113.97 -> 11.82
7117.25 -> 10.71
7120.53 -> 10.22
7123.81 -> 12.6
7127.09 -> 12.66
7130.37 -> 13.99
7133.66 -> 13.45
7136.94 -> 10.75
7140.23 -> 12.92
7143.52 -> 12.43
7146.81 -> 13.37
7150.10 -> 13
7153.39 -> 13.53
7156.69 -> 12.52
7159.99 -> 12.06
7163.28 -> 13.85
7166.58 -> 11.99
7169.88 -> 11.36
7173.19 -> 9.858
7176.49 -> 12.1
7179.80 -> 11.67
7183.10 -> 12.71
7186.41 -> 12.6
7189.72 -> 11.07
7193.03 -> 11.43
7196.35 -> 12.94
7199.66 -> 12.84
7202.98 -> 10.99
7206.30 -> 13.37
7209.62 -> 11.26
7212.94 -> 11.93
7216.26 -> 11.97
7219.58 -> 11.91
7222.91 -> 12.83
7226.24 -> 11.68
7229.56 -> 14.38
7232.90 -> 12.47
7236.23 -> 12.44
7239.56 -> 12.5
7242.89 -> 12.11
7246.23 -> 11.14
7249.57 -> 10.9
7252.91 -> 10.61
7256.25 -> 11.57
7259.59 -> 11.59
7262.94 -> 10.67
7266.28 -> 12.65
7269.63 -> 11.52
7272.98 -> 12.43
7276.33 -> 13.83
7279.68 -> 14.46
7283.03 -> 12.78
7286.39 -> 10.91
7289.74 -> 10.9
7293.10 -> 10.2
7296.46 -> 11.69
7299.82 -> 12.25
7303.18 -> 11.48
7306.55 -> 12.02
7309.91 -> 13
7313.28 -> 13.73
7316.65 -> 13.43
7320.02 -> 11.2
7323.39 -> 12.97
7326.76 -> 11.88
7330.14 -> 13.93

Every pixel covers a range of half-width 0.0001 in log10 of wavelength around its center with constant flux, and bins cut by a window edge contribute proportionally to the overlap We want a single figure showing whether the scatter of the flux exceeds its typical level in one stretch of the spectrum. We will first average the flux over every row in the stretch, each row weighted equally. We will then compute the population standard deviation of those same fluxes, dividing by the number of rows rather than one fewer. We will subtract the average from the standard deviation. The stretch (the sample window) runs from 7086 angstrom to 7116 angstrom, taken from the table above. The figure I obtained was -11.7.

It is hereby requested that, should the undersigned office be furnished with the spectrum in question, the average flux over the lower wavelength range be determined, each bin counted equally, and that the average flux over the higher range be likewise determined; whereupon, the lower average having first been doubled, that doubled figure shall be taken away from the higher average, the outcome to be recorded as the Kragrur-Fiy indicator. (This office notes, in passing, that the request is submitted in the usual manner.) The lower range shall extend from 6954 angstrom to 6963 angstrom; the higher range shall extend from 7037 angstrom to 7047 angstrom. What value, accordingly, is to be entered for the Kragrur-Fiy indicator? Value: -17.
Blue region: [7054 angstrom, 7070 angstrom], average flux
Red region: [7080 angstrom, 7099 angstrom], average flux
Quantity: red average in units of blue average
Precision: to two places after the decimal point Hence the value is 0.93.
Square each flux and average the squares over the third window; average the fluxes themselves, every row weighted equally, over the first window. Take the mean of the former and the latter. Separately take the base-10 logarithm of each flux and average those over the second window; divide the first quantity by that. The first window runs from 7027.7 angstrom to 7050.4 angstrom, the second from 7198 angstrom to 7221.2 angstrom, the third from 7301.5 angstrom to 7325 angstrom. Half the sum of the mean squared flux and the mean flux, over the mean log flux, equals 79.3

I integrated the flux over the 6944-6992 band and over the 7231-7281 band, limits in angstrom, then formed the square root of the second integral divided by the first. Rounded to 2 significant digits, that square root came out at 0.95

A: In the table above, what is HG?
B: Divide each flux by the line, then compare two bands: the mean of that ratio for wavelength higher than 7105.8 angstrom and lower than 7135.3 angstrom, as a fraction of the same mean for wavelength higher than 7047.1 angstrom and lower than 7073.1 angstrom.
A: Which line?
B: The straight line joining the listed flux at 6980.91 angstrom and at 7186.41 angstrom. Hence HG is 0.99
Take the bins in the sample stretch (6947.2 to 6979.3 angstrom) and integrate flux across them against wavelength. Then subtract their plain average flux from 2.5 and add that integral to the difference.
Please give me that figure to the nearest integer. 444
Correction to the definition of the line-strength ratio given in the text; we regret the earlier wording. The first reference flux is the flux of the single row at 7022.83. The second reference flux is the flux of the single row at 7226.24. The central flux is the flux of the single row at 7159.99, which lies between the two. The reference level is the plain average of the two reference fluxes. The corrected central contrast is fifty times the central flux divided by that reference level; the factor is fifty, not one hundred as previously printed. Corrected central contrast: 50.4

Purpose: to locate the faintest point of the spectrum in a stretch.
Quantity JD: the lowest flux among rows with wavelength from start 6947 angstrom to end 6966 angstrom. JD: 13.76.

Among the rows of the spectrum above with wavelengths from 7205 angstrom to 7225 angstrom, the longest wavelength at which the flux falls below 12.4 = 7219.58 angstrom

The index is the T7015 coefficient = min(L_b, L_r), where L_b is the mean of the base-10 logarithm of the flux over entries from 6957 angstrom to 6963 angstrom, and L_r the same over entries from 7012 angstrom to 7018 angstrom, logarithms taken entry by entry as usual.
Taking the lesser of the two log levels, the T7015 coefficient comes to 1.13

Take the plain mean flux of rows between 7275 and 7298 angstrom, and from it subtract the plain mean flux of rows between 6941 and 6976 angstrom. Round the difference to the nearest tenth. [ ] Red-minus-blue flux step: -2.2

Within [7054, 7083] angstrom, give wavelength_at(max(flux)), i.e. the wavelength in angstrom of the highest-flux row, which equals 7061.75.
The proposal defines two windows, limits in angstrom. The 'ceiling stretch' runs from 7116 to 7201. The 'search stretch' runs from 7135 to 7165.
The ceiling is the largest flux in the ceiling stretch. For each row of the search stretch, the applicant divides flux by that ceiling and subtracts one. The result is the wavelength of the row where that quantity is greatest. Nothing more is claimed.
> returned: 7163.28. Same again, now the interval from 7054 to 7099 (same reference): 7061.75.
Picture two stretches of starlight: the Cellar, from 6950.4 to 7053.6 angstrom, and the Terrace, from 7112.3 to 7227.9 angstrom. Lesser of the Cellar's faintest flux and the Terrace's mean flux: 11.4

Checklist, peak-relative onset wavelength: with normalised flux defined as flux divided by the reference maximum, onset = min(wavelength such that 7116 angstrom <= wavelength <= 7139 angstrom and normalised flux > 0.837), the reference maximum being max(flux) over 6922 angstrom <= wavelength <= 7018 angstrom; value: 7130.37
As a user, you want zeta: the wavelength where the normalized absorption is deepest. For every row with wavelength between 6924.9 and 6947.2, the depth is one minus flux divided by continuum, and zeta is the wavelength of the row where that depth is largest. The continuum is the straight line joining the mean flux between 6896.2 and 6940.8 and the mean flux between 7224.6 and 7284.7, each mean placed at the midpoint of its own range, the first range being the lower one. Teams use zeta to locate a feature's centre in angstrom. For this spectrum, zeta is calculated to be 6926.47 angstrom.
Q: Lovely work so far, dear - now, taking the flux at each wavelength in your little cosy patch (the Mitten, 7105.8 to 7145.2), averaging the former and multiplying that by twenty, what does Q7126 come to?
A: 243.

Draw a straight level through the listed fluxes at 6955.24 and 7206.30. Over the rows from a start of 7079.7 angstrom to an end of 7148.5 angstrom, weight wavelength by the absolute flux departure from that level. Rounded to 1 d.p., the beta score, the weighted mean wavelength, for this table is 7110.3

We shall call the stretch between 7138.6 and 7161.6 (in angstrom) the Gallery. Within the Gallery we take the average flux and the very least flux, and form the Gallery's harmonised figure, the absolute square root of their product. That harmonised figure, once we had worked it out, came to 12.4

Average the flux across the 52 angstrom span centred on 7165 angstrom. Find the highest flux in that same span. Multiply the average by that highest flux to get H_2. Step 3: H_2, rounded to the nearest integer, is 171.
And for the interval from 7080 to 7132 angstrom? 169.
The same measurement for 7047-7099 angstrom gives 185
